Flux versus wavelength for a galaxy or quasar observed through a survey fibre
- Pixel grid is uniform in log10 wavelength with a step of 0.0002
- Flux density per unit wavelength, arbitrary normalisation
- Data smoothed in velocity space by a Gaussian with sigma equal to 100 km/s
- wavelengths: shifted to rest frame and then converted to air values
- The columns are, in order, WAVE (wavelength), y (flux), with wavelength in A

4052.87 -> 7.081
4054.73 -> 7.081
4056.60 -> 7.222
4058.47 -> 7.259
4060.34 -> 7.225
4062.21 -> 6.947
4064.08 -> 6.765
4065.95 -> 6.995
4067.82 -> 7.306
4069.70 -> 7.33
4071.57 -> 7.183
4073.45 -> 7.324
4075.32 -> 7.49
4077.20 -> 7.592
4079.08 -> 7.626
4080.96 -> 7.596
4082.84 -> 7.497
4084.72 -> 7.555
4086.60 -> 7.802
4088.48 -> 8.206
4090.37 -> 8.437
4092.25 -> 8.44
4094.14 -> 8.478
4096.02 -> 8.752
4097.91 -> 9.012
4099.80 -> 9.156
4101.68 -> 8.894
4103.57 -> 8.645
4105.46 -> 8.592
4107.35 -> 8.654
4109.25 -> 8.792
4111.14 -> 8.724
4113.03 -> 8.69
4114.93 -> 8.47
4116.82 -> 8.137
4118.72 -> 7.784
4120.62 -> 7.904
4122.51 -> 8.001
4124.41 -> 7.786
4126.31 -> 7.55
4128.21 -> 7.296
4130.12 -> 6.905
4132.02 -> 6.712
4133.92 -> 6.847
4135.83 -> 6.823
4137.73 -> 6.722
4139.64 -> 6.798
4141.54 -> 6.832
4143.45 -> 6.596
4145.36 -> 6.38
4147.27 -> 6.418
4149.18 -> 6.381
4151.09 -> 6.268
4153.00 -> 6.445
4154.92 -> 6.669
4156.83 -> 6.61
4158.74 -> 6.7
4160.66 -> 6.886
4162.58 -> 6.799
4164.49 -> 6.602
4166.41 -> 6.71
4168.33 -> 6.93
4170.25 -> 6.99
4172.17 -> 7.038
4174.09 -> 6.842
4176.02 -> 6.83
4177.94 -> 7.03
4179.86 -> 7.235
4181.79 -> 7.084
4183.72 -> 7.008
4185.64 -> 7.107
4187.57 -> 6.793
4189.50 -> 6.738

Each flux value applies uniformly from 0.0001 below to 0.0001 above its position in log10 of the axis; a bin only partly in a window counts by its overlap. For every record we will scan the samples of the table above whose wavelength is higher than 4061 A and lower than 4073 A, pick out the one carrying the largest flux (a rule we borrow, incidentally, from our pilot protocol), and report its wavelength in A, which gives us 4069.70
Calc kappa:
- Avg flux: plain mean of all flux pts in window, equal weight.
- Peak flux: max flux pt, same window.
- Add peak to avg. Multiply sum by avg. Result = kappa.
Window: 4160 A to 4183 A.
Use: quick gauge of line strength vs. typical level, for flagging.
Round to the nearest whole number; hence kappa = 98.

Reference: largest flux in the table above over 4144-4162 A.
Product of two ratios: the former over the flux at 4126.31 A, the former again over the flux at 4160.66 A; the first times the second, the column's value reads 0.91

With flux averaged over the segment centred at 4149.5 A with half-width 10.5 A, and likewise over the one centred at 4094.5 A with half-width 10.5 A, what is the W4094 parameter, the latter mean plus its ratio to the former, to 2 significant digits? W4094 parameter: 9.8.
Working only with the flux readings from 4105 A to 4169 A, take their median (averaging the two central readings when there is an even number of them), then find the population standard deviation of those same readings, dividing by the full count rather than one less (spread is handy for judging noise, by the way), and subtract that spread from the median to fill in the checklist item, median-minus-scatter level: 6.03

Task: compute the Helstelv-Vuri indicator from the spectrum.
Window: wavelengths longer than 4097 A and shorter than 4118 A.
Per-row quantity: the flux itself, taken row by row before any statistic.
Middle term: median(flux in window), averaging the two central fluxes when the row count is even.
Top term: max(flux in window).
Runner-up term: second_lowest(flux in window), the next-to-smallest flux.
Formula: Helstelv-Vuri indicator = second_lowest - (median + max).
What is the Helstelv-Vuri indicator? -9.4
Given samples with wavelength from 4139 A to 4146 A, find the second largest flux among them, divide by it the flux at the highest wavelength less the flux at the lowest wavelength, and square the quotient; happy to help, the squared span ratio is 0.0038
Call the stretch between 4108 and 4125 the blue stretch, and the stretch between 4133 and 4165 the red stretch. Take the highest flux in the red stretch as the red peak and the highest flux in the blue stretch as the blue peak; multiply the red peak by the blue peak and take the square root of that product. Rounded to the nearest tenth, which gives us 7.8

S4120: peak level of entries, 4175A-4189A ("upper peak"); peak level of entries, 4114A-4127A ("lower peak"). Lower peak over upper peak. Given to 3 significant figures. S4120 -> 1.17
